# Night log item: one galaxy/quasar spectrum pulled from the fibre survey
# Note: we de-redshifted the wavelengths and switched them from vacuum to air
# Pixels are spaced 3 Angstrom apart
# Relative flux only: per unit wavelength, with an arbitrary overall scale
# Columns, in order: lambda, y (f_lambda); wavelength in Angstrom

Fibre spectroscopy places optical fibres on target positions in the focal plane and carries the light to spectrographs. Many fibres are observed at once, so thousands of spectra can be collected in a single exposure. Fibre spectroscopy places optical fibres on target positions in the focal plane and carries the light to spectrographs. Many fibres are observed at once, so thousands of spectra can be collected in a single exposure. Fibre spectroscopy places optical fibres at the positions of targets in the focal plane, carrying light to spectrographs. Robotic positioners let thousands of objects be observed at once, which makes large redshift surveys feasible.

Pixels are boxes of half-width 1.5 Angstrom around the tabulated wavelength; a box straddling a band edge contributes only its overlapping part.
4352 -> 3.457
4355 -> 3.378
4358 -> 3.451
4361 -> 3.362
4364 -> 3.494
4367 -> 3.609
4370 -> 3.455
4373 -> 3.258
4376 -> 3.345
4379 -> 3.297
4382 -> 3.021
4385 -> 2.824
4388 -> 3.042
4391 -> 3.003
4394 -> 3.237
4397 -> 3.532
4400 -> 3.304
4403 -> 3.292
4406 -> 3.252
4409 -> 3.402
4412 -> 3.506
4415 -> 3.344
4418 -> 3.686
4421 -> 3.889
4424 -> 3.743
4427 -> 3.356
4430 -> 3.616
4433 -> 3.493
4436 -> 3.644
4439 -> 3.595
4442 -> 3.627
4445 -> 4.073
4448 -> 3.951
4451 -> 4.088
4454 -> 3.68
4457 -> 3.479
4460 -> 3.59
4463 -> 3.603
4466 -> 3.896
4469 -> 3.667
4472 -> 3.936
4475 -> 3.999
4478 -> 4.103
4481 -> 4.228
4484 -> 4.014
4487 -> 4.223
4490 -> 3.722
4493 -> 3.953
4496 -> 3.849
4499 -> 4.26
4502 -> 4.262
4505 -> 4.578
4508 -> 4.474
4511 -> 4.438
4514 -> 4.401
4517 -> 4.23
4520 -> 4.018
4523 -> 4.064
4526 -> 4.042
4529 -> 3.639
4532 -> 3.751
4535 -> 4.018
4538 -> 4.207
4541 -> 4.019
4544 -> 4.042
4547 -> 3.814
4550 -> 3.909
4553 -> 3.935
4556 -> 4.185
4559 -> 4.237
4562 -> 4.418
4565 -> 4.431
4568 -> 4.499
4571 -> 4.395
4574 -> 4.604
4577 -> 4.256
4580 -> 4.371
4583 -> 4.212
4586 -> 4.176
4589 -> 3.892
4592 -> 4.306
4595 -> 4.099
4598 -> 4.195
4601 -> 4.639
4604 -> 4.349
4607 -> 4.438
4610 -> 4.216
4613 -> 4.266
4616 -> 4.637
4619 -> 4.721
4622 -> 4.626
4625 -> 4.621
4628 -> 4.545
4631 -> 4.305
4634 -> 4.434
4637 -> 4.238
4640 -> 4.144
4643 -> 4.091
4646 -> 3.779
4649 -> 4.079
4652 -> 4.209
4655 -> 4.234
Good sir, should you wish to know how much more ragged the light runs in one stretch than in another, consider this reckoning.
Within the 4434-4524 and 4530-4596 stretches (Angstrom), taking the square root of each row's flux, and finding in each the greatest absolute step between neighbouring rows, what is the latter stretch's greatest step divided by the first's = 0.81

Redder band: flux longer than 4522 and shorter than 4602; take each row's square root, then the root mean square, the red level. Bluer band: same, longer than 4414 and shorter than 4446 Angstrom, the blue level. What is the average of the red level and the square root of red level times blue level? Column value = 2.01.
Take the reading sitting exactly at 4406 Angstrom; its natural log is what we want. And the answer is 1.18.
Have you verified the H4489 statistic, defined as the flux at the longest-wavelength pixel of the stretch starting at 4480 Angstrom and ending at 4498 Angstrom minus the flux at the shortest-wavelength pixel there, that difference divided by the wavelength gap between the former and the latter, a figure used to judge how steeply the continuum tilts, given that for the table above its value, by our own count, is -0.03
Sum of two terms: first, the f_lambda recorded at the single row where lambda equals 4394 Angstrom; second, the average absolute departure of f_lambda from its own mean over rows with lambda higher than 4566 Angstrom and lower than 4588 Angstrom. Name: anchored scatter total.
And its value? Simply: 3.4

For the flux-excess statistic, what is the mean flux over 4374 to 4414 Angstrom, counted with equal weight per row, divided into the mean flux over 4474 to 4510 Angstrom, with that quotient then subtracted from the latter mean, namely 2.86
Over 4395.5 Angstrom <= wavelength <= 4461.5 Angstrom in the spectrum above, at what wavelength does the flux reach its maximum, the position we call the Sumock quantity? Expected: 4451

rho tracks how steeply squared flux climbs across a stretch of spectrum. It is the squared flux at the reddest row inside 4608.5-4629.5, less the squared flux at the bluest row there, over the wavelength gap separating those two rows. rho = 0.16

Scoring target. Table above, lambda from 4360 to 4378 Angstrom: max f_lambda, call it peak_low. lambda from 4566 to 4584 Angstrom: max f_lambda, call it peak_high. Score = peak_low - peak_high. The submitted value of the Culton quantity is -1.0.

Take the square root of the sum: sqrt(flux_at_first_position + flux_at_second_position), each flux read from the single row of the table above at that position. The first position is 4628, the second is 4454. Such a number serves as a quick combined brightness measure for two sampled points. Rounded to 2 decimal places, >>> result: 2.87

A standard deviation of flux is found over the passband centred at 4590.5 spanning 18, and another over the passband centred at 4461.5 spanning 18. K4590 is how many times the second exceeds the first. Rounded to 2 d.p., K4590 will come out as 0.98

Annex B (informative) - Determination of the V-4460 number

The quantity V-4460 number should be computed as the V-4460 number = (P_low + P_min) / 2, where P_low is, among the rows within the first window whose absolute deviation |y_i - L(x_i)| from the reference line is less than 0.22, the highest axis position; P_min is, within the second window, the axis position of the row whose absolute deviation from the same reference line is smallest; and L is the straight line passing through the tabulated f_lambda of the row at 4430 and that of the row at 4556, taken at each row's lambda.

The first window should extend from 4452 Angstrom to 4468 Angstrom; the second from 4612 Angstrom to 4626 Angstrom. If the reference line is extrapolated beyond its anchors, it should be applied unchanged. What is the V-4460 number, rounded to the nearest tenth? 4545.5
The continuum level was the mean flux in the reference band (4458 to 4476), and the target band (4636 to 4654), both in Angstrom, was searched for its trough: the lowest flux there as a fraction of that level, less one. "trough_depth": 0.00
